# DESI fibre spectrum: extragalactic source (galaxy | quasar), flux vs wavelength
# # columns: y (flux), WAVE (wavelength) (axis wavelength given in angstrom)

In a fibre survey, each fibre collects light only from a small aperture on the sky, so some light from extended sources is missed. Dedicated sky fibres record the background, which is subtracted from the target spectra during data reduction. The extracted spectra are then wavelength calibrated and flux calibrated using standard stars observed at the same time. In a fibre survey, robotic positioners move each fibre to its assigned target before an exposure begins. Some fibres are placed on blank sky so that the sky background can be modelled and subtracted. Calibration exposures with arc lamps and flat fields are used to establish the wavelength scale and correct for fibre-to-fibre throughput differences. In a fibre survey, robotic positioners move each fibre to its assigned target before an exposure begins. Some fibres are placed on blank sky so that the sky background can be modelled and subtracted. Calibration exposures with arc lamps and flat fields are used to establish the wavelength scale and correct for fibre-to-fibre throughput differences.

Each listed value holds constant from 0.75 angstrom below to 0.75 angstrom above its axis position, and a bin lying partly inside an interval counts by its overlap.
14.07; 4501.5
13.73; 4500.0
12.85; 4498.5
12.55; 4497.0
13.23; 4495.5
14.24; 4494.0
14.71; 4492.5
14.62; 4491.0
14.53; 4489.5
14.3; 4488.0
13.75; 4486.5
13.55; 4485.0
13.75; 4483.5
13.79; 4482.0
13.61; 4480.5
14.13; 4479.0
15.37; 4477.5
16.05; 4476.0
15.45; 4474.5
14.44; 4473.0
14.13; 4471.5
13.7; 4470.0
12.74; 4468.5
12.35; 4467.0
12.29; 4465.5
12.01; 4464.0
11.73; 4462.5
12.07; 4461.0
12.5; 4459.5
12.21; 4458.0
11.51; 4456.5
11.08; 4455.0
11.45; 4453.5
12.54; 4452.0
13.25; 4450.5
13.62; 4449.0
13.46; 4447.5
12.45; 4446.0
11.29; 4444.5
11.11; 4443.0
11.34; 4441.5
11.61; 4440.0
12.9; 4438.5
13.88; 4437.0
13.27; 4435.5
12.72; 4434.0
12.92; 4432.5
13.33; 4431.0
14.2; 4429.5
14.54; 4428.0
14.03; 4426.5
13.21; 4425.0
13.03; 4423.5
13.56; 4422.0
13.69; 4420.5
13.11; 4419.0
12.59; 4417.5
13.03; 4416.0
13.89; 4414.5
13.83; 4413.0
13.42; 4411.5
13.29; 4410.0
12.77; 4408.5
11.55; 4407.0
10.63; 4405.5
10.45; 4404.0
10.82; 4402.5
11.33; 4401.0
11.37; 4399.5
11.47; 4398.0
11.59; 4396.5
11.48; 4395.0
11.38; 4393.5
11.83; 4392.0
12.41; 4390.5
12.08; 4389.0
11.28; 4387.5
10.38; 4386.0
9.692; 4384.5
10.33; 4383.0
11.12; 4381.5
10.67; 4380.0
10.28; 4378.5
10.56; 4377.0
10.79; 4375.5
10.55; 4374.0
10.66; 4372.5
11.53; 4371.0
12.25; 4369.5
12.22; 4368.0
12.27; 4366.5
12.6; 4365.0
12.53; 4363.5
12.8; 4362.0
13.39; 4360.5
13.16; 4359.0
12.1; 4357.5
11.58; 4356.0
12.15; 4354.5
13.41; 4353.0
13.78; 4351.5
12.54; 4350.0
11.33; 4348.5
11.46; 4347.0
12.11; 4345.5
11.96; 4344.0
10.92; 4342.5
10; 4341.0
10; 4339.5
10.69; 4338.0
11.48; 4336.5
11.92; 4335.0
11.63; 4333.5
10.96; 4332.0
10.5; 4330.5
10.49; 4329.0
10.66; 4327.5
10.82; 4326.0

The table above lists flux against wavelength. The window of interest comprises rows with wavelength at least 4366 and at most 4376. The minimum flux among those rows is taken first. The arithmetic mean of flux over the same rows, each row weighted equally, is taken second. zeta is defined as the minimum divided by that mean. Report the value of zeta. 0.920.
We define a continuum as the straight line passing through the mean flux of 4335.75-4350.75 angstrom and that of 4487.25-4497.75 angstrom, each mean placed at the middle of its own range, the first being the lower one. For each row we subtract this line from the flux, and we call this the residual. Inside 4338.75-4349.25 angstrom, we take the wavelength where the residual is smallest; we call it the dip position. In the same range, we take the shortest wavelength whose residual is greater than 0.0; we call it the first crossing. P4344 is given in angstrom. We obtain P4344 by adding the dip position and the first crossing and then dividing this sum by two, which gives 4342.5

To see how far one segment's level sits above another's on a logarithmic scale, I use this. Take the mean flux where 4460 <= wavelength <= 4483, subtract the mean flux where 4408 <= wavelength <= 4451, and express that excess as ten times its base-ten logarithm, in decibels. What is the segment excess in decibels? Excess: -3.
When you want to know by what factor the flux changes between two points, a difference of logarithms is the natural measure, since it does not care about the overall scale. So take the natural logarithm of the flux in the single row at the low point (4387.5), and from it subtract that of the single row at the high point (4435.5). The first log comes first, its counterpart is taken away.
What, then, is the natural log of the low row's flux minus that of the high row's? -0.16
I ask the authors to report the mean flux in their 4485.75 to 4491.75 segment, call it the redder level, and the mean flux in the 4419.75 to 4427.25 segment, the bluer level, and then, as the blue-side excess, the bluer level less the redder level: -1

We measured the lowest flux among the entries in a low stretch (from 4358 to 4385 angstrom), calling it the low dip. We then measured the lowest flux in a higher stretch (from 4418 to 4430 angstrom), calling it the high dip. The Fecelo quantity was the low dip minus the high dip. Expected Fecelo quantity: -3.3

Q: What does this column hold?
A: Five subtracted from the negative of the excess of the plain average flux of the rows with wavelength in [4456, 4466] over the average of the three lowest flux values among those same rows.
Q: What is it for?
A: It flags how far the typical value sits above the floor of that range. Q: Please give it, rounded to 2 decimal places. -5.30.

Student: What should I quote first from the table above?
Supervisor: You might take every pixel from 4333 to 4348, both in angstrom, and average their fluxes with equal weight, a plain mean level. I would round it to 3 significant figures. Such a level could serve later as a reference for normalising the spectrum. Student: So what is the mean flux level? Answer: 11.2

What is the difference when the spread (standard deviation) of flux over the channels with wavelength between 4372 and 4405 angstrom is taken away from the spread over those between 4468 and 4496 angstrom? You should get 0.14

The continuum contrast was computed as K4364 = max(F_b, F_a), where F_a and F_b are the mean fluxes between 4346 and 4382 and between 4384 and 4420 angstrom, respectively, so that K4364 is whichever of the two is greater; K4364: 11.9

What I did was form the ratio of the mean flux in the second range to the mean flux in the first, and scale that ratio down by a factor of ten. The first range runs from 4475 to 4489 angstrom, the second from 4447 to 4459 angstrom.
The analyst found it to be 0.087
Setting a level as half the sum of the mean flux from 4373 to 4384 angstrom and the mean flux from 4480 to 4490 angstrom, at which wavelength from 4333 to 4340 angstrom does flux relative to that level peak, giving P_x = 4335.0 angstrom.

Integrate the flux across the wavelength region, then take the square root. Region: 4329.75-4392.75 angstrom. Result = 27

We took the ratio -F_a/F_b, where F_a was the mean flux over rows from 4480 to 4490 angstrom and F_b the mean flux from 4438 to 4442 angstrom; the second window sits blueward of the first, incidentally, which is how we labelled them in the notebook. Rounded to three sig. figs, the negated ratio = -1.16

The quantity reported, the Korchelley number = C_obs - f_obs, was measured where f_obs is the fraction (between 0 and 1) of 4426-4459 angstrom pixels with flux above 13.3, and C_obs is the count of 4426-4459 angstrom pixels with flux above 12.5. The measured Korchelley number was 13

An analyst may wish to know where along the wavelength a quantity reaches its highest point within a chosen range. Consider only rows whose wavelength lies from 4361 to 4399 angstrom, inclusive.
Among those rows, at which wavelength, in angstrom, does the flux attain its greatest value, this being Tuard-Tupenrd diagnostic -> 4362.0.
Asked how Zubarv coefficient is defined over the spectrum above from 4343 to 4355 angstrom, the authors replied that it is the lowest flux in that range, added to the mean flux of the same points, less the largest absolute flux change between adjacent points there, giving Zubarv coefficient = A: 22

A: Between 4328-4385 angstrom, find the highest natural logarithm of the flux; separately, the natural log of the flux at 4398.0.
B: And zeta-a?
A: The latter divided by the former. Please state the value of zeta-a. 0.93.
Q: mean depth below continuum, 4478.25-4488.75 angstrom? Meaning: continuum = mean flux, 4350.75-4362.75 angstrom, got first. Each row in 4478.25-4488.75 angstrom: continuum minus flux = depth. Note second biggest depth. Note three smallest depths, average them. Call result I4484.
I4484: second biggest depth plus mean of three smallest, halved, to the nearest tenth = -1.0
